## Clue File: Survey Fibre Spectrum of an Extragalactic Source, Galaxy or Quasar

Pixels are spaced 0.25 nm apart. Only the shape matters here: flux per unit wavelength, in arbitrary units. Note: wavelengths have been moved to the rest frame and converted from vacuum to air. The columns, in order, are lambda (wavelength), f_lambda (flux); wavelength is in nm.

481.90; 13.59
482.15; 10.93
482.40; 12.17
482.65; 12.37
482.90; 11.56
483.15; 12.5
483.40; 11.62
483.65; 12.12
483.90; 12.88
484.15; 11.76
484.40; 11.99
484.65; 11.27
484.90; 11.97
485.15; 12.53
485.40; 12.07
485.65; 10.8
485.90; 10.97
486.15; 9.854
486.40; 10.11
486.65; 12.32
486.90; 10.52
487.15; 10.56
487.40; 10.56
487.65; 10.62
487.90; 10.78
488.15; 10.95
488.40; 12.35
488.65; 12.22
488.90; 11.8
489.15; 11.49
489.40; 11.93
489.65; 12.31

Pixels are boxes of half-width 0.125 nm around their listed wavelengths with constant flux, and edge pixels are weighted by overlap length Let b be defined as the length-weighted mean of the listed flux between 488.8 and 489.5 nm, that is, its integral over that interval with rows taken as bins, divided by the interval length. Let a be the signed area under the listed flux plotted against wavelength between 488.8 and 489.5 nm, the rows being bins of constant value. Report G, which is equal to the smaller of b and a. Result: 8.2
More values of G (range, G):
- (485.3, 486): 7.9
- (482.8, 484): 12.1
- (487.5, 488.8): 11.4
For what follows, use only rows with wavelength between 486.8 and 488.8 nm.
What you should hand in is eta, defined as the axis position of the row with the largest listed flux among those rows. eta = 488.40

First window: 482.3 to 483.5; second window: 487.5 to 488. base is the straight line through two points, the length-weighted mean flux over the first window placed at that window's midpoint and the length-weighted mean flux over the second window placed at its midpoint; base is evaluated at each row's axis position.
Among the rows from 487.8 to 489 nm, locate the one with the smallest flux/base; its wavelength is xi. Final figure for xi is 487.90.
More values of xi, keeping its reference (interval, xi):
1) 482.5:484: 482.90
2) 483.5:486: 485.65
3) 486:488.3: 486.15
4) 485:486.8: 486.15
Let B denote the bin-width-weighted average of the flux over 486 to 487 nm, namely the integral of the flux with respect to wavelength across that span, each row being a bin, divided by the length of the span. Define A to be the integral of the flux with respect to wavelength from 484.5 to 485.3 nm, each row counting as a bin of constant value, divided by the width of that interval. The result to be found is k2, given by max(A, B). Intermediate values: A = 11.9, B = 10.7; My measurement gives 11.9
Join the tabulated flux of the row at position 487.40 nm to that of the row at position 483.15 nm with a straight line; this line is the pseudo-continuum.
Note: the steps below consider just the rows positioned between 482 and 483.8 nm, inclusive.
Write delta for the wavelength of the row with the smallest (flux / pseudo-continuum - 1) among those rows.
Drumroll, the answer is 482.15 nm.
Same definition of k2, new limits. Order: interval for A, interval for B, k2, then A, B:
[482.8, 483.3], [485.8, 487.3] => 12.0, 12.0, 10.7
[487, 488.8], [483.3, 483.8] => 11.9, 11.1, 11.9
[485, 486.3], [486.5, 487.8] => 11.2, 11.2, 10.9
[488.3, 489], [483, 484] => 12.2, 12.1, 12.2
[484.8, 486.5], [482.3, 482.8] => 12.2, 11.2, 12.2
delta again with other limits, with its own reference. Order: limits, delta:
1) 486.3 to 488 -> 486.40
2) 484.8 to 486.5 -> 486.15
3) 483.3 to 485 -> 483.40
